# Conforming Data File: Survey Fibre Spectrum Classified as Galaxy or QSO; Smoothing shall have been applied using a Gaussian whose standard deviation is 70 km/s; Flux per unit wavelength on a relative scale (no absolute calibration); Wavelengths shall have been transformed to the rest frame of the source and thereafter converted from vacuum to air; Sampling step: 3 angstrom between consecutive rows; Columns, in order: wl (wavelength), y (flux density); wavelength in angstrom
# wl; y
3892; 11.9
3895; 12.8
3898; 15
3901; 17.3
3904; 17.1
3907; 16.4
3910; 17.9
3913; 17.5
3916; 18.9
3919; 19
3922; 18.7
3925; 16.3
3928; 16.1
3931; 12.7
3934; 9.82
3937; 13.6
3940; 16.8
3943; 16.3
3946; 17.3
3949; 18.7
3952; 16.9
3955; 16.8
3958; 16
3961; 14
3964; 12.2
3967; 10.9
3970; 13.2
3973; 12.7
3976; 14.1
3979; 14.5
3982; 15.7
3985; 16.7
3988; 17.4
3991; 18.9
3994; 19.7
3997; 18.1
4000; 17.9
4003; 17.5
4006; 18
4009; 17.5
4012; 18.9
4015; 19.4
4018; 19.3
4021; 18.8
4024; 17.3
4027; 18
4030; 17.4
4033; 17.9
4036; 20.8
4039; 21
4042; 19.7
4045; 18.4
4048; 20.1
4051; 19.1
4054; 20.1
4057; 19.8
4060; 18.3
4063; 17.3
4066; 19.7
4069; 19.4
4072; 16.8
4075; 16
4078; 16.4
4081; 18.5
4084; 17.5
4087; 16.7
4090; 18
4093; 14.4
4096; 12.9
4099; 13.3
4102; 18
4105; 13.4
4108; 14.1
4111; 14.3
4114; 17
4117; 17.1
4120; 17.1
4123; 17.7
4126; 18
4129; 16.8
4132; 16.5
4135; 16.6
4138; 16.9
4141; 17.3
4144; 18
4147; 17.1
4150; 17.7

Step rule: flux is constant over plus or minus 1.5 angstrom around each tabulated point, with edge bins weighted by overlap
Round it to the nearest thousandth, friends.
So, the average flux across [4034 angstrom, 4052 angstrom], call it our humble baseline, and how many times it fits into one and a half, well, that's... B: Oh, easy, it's 0.076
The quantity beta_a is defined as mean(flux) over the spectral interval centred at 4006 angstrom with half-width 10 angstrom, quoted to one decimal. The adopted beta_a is 18.2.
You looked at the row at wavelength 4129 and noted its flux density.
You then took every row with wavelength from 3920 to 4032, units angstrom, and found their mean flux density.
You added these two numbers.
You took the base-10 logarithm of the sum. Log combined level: 1.52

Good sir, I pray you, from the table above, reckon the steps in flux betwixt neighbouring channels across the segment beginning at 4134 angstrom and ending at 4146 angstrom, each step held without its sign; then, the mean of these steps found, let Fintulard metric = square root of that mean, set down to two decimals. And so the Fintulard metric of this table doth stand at 0.68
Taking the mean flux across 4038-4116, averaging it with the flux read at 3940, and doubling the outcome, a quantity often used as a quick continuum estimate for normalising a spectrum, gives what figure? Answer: 34.1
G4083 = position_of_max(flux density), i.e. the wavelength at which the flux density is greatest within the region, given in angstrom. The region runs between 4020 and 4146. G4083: 4039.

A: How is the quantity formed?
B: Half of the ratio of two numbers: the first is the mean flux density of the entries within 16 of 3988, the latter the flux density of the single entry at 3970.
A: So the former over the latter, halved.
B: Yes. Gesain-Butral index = 0.63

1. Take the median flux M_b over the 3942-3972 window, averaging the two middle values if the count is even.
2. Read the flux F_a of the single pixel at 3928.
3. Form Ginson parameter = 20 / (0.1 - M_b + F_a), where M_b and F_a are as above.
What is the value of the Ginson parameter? 400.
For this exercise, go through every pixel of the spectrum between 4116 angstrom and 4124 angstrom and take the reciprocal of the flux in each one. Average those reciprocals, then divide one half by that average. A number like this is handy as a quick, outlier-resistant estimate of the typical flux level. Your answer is 8.6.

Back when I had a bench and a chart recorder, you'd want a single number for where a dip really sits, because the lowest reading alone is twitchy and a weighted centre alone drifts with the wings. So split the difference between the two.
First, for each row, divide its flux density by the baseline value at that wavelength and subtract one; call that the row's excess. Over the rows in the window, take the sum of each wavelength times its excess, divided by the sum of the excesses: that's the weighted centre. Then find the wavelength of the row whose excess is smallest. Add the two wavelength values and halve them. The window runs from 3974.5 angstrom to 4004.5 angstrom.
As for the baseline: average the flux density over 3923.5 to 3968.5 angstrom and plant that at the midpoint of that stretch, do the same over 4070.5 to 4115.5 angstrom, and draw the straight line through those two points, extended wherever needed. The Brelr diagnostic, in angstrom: 3985.8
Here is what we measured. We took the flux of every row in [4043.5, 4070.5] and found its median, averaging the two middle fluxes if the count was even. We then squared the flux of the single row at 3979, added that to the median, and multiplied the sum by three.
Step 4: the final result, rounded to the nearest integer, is 689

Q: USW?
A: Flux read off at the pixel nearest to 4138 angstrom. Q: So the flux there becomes 16.9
